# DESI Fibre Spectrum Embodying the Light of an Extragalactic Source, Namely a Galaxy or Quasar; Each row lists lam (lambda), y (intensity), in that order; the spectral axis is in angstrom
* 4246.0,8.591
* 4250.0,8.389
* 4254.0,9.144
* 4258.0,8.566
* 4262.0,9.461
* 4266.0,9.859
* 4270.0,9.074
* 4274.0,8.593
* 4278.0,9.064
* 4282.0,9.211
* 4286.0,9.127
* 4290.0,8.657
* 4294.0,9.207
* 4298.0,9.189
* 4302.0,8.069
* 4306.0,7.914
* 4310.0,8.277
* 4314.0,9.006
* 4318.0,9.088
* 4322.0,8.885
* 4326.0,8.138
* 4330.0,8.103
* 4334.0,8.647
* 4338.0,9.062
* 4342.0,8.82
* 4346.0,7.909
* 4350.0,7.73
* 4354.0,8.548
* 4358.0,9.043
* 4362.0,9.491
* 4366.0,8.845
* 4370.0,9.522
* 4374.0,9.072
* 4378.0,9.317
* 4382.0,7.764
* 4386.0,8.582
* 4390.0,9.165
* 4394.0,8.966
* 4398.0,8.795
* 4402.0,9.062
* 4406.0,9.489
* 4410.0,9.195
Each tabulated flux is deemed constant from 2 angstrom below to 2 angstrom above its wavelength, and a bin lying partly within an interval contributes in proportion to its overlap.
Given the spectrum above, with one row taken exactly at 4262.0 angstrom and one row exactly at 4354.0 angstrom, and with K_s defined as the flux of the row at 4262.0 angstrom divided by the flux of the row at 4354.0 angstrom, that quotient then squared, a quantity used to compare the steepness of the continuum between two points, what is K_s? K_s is 1.23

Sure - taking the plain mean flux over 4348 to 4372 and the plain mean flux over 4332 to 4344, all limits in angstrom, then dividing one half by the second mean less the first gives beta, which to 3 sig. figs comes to -24.8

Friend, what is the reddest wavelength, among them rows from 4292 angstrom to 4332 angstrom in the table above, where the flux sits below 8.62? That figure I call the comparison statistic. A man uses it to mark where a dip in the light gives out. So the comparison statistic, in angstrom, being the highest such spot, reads 4330.0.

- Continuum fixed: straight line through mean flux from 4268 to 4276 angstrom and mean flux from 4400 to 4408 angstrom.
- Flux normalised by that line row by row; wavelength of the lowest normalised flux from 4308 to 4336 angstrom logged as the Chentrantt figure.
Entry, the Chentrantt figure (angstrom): 4330.0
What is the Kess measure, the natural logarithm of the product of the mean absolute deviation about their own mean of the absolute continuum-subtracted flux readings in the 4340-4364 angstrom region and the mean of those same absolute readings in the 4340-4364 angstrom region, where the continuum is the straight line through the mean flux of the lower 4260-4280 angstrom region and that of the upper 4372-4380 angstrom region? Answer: -1.1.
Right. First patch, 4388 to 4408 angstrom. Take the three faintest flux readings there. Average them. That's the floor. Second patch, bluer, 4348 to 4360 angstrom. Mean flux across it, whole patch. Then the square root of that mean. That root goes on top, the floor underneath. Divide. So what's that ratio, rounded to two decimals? 0.32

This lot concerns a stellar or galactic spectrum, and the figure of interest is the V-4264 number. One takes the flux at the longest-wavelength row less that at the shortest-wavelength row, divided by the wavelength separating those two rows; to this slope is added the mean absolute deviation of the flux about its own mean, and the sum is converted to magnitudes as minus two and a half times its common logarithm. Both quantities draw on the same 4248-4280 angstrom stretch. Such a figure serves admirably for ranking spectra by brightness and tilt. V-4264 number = 0.99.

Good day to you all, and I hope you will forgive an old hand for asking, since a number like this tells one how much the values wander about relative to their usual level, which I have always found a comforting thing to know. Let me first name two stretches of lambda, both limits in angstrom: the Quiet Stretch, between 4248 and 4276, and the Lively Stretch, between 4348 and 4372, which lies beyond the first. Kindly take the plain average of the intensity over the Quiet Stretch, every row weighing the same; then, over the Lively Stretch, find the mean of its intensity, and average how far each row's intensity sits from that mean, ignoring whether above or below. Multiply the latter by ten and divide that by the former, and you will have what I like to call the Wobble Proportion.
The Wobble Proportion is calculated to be 0.54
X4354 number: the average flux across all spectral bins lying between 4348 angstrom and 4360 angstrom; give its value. 8.44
